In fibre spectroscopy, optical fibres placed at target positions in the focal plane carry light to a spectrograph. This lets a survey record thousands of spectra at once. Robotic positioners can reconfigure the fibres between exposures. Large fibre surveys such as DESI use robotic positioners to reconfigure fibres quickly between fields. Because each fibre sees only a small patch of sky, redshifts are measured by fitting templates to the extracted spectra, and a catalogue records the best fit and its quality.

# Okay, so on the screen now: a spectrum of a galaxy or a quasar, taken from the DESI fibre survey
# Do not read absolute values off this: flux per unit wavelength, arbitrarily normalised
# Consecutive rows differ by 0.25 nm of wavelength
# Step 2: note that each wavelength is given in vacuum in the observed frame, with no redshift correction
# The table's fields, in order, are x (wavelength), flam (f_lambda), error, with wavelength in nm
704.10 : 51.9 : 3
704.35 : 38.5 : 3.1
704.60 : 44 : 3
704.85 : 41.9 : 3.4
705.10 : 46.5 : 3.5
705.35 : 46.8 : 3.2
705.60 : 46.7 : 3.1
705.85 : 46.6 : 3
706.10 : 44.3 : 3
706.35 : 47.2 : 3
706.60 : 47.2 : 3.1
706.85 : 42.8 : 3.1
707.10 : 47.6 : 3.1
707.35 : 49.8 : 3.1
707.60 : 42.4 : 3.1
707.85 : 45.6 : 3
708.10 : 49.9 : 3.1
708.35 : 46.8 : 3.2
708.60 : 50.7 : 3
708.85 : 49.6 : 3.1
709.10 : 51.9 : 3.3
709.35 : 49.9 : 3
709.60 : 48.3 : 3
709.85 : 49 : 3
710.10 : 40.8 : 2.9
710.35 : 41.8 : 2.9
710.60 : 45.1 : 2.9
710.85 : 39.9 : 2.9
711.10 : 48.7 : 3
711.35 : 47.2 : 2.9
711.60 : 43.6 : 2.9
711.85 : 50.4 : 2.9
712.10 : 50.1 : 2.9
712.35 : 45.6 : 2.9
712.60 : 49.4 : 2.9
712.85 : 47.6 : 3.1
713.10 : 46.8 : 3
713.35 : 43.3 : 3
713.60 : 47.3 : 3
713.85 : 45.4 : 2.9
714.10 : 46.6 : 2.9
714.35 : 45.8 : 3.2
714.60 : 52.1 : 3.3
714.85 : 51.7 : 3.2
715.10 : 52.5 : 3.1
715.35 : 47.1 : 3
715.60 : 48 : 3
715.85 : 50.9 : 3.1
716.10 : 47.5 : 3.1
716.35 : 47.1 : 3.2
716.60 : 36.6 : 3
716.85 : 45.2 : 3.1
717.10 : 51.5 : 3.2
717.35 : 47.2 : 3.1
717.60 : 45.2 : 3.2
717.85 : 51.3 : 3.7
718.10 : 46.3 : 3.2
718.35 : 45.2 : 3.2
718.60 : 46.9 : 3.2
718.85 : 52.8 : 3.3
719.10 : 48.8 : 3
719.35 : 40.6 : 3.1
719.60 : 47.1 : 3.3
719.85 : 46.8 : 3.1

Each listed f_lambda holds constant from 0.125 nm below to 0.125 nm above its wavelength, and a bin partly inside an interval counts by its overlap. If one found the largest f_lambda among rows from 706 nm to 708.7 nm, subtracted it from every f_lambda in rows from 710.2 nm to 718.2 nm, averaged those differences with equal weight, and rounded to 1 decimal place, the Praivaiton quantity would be -3.7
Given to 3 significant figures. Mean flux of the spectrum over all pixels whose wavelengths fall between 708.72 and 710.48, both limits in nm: 47.3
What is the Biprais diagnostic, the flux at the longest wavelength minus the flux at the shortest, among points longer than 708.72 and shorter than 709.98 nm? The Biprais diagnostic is -1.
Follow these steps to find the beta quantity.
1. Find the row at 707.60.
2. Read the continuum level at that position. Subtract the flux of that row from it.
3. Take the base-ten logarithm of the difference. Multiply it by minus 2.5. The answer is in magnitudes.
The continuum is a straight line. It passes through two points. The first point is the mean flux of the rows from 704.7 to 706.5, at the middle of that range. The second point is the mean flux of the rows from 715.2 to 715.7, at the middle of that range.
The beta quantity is -1.4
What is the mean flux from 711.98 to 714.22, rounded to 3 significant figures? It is 46.9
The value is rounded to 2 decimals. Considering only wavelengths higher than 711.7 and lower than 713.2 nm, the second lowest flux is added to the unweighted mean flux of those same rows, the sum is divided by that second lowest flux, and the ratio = 2.03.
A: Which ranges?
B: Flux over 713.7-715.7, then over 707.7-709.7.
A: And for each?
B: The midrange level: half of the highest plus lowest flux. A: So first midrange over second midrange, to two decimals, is 1.00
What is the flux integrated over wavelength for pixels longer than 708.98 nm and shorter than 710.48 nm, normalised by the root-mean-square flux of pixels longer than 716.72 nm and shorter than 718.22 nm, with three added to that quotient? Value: 4.47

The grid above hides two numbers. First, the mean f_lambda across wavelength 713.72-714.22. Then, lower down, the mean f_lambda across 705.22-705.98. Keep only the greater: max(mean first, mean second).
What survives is 46.7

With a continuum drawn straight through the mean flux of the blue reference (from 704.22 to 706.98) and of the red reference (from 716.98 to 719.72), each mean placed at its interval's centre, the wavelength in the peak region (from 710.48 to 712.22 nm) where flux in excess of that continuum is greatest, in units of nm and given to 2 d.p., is 711.85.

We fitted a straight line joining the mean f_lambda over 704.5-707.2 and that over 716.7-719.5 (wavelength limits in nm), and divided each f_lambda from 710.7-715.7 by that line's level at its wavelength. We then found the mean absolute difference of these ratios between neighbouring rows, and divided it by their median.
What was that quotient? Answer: 0.064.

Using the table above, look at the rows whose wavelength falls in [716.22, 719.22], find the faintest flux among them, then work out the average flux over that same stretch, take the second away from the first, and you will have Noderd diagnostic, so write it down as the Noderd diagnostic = -10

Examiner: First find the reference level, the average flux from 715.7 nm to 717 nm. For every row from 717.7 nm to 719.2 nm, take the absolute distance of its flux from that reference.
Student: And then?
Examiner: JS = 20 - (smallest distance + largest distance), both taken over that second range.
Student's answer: 12.4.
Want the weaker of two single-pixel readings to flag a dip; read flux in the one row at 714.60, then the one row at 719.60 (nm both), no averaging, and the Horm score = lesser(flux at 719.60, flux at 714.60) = 47.1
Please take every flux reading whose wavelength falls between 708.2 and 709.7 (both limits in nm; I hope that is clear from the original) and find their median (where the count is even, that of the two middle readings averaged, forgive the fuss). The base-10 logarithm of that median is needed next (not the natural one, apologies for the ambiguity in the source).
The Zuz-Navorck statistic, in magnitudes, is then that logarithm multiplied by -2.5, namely -4.24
